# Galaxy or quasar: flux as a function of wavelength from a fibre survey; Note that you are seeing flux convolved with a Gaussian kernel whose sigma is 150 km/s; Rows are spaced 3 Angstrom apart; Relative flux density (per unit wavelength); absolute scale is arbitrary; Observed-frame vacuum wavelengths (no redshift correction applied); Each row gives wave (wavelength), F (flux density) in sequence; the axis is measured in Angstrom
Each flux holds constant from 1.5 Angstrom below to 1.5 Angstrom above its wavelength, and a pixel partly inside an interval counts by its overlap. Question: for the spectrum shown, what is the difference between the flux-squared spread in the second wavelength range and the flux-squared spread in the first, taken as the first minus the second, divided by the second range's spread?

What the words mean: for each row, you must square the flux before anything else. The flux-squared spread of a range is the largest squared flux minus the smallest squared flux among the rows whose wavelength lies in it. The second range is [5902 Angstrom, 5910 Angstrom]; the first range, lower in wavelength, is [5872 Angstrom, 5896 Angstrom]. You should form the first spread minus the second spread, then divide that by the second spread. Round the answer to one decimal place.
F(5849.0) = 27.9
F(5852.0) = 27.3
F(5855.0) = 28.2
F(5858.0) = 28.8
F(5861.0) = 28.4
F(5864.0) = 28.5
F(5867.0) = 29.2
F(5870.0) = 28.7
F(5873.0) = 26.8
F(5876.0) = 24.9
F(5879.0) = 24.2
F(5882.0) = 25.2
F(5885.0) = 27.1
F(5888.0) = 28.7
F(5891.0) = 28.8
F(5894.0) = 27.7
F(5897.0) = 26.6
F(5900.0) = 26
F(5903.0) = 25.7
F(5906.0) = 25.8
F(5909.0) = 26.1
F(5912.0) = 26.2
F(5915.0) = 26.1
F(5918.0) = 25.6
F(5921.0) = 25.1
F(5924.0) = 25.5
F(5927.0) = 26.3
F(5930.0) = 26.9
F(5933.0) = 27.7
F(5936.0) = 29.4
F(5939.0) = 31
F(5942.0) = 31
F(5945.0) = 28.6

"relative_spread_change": 10.8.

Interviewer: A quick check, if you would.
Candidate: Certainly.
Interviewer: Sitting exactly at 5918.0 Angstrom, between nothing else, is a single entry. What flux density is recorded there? 25.6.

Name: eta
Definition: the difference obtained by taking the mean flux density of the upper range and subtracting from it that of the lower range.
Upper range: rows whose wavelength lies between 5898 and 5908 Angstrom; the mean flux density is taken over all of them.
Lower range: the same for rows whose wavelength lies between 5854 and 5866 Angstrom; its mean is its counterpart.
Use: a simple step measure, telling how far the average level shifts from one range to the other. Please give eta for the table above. -2.6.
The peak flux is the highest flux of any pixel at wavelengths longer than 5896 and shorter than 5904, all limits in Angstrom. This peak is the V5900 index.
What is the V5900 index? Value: 26.6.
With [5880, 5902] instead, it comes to 28.8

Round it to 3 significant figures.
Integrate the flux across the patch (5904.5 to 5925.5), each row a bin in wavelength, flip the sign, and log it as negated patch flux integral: -541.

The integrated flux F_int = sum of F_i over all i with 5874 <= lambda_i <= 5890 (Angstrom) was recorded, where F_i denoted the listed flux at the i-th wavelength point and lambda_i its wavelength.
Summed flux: 130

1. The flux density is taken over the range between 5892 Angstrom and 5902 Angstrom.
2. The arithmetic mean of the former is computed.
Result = 26.8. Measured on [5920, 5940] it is 27.4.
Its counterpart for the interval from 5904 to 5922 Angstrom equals 25.8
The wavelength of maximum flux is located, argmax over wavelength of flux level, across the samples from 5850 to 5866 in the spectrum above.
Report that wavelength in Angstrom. 5858.0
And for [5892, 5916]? 5894.0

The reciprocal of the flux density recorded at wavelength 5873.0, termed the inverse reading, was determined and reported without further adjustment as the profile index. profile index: 0.037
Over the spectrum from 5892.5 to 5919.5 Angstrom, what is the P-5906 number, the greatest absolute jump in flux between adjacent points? 1.1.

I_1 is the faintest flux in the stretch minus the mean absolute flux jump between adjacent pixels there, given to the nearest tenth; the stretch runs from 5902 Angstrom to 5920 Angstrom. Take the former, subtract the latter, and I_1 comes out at 25.4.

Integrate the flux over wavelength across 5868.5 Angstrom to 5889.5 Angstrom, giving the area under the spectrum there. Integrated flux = 557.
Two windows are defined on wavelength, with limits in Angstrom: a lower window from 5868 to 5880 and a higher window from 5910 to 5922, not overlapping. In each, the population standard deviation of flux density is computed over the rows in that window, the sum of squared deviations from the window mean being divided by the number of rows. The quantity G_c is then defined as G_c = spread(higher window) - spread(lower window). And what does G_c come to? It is -1.3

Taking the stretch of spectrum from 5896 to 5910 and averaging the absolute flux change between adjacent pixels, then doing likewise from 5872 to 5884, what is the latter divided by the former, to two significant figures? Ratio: 3.7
